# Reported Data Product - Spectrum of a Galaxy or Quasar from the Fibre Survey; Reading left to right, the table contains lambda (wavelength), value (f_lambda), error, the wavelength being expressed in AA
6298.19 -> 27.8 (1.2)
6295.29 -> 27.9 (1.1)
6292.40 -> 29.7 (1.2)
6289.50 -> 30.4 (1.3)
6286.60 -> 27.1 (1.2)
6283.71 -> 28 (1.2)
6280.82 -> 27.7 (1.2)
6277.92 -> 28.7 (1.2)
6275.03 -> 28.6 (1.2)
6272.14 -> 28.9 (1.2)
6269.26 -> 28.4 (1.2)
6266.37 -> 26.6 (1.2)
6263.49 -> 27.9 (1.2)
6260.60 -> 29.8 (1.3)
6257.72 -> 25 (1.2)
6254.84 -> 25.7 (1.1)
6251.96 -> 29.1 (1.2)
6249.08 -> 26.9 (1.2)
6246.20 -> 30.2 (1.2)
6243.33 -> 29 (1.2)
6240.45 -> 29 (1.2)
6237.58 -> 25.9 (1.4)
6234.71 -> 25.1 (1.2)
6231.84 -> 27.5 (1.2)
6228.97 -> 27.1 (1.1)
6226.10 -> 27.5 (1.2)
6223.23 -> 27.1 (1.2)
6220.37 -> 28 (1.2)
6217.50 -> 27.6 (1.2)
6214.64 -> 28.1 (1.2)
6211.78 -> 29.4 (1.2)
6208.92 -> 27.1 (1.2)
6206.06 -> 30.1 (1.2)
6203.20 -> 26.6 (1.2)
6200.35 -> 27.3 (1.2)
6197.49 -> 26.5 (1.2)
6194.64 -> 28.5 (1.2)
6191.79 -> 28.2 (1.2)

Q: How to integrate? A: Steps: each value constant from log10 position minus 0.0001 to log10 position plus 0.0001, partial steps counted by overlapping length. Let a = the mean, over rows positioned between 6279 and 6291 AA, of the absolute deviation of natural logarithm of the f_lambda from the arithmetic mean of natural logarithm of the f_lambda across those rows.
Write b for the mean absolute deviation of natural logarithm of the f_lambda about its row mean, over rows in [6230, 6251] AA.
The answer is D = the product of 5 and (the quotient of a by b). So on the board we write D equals 3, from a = 0.036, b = 0.054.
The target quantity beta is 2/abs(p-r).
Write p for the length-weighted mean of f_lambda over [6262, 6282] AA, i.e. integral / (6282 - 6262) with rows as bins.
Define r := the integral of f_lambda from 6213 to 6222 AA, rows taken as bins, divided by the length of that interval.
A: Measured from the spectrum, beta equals 10.6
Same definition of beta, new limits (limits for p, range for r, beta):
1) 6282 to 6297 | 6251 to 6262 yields 1.6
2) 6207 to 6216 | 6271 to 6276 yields 4.5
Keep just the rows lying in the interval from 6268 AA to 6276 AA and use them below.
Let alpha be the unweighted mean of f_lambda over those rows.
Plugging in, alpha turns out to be 28.6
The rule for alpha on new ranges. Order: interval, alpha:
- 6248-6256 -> 27.2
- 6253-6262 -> 26.8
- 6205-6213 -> 28.9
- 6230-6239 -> 26.2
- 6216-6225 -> 27.6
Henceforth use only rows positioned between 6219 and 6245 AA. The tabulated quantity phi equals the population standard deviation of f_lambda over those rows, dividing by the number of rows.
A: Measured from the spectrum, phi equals 1.21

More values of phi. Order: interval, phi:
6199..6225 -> 1.08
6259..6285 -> 0.84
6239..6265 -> 1.72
